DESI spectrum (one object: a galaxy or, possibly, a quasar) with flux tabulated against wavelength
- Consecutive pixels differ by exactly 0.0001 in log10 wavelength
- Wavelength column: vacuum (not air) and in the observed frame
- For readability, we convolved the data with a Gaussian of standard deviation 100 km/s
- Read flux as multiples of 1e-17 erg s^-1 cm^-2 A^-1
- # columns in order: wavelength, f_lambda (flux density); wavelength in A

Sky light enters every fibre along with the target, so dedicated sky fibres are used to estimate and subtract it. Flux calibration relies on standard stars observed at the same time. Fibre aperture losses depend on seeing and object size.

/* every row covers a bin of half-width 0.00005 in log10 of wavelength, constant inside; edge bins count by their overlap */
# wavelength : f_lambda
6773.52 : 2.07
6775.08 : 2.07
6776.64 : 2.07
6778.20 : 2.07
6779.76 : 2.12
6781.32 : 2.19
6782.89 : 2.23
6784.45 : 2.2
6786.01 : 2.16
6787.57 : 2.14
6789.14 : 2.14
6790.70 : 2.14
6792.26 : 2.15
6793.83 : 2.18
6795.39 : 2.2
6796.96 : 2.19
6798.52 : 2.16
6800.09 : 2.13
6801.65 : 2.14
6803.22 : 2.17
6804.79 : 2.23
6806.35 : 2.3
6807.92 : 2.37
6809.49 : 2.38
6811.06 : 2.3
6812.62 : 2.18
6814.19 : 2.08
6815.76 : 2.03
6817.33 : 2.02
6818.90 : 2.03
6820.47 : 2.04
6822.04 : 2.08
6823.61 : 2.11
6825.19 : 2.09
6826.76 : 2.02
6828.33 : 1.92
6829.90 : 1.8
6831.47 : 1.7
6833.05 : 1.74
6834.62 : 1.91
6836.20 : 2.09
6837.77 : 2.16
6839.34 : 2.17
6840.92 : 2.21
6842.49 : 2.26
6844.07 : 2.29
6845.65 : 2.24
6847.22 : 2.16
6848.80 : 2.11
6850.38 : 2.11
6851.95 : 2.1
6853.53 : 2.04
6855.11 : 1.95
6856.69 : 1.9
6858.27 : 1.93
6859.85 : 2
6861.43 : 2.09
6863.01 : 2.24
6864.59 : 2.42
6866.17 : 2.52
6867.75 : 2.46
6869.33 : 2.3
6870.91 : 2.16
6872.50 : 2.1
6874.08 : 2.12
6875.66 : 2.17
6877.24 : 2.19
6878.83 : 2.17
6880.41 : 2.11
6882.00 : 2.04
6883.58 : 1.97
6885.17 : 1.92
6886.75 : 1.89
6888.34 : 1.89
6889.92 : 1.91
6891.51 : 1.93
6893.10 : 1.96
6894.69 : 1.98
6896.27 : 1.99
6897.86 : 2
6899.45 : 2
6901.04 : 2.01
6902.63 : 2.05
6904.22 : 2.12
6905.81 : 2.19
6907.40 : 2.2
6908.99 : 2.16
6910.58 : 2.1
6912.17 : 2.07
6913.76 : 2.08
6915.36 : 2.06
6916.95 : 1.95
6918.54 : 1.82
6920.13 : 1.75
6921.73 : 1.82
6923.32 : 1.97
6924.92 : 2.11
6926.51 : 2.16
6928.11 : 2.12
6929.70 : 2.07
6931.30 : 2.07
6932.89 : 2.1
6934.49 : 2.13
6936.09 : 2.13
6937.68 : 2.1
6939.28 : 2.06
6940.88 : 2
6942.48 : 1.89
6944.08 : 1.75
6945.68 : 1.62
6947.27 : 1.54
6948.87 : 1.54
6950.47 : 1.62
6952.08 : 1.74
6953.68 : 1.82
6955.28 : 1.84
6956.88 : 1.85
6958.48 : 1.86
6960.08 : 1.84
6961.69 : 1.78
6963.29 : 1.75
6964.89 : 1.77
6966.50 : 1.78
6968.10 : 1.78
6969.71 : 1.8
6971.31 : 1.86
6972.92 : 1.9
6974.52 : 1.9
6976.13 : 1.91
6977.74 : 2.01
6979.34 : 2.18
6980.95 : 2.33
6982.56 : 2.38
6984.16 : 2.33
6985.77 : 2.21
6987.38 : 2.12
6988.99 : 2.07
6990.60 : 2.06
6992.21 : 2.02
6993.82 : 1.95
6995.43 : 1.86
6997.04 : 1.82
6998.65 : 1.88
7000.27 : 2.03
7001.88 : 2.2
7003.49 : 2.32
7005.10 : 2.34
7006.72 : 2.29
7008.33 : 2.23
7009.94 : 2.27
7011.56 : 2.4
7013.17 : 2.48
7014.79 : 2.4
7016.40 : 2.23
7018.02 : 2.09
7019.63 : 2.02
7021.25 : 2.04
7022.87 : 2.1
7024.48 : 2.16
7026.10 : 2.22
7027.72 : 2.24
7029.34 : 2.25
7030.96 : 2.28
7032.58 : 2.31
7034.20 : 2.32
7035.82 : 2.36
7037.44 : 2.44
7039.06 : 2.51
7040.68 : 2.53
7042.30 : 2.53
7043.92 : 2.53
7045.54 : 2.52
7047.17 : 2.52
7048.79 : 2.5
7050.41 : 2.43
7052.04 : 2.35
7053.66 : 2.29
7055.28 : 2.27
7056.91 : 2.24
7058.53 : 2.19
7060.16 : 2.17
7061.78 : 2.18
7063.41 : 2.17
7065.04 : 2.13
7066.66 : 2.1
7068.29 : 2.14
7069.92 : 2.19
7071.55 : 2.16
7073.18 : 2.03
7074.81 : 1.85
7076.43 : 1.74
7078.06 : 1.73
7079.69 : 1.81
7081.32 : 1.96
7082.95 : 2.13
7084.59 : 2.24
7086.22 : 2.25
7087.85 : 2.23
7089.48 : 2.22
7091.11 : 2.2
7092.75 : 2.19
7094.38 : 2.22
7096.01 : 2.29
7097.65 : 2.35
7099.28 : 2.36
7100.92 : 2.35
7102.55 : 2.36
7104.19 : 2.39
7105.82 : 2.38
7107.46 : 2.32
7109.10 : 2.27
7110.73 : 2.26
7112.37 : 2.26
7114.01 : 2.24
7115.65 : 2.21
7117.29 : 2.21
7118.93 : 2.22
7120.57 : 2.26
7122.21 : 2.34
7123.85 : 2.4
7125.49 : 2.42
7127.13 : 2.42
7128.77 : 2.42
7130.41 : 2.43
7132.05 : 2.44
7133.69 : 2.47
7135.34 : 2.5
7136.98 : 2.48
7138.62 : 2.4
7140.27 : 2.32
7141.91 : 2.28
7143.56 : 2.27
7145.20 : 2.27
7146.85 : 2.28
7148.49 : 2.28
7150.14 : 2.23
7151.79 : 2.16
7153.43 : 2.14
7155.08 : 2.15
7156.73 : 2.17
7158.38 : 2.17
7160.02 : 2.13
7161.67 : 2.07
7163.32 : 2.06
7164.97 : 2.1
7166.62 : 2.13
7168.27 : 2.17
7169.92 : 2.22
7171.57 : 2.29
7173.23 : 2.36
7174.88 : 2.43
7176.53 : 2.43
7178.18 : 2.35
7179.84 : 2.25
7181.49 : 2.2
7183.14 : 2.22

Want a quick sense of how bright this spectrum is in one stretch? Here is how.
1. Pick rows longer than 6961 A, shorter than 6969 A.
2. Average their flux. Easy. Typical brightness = 1.8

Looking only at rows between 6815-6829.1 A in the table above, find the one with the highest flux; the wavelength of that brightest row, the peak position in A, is 6823.61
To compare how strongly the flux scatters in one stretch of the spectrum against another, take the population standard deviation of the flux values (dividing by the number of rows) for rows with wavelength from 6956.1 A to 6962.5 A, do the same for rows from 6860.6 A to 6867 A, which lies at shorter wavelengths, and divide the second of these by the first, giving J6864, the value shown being 5.3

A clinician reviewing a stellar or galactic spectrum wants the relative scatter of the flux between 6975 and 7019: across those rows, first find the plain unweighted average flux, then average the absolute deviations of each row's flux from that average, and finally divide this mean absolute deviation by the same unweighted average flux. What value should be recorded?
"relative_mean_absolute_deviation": 0.073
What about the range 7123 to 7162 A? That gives 0.049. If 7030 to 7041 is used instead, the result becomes 0.036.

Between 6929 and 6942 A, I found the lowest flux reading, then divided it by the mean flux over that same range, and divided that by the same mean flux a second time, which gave 0.46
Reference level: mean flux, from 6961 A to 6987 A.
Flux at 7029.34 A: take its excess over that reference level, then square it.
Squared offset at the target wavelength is 0.07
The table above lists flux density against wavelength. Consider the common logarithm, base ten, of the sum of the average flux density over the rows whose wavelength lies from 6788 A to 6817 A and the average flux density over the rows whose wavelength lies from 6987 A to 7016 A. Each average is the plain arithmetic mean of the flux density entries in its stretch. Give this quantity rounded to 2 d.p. 0.64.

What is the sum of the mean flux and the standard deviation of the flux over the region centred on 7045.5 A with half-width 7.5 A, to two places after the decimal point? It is 2.55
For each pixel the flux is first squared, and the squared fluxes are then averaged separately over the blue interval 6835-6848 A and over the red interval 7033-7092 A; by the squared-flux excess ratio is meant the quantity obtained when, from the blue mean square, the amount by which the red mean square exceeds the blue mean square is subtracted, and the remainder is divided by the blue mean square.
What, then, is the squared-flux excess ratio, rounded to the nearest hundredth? 0.96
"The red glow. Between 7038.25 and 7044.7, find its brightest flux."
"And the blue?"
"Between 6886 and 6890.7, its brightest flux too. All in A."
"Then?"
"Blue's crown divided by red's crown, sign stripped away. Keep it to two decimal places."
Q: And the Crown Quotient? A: 0.75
